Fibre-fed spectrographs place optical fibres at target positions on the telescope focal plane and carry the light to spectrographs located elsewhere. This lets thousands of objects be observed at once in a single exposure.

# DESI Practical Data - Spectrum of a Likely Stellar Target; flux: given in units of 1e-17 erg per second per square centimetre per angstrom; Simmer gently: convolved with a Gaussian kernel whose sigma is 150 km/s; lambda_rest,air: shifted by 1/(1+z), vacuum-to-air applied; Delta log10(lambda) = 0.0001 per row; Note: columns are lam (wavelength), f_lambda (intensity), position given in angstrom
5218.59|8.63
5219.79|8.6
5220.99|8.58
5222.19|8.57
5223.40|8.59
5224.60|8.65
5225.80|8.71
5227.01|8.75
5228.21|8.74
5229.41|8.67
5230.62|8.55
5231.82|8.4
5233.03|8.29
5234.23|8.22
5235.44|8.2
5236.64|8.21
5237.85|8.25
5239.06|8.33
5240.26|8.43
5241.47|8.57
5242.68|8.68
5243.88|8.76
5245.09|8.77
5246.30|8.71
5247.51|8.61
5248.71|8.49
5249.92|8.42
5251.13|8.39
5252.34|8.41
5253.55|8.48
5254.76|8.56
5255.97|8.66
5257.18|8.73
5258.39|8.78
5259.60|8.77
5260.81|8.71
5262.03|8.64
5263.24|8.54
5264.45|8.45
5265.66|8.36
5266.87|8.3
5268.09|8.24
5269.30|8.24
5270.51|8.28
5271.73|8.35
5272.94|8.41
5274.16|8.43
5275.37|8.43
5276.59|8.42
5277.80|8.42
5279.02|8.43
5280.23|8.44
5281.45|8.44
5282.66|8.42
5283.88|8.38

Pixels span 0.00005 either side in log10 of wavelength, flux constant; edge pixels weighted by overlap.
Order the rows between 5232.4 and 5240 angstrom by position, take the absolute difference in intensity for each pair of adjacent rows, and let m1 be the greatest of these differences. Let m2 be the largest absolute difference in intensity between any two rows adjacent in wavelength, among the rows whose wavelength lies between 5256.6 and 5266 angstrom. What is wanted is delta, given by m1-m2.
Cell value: -0.02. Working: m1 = 0.080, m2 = 0.10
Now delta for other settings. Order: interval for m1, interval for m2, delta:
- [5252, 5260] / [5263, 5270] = 0.01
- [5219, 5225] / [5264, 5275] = -0.03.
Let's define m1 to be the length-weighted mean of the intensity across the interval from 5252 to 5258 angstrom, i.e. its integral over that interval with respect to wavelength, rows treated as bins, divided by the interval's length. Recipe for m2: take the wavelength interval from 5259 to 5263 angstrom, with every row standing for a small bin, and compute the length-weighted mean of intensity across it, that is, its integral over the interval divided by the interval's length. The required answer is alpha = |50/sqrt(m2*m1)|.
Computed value 5.79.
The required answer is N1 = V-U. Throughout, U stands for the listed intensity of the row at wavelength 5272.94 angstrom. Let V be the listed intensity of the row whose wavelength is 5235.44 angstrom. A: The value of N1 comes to -0.21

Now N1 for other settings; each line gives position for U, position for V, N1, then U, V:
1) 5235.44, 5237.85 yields 0.05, 8.2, 8.25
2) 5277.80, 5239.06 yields -0.09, 8.42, 8.33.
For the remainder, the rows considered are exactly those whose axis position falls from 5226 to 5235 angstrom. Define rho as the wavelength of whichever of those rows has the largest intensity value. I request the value 5227.01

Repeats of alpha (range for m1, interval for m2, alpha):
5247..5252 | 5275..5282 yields 5.91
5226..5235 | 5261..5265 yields 5.86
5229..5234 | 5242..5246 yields 5.82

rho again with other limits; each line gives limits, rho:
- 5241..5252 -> 5245.09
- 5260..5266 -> 5260.81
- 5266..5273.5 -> 5272.94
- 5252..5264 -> 5258.39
